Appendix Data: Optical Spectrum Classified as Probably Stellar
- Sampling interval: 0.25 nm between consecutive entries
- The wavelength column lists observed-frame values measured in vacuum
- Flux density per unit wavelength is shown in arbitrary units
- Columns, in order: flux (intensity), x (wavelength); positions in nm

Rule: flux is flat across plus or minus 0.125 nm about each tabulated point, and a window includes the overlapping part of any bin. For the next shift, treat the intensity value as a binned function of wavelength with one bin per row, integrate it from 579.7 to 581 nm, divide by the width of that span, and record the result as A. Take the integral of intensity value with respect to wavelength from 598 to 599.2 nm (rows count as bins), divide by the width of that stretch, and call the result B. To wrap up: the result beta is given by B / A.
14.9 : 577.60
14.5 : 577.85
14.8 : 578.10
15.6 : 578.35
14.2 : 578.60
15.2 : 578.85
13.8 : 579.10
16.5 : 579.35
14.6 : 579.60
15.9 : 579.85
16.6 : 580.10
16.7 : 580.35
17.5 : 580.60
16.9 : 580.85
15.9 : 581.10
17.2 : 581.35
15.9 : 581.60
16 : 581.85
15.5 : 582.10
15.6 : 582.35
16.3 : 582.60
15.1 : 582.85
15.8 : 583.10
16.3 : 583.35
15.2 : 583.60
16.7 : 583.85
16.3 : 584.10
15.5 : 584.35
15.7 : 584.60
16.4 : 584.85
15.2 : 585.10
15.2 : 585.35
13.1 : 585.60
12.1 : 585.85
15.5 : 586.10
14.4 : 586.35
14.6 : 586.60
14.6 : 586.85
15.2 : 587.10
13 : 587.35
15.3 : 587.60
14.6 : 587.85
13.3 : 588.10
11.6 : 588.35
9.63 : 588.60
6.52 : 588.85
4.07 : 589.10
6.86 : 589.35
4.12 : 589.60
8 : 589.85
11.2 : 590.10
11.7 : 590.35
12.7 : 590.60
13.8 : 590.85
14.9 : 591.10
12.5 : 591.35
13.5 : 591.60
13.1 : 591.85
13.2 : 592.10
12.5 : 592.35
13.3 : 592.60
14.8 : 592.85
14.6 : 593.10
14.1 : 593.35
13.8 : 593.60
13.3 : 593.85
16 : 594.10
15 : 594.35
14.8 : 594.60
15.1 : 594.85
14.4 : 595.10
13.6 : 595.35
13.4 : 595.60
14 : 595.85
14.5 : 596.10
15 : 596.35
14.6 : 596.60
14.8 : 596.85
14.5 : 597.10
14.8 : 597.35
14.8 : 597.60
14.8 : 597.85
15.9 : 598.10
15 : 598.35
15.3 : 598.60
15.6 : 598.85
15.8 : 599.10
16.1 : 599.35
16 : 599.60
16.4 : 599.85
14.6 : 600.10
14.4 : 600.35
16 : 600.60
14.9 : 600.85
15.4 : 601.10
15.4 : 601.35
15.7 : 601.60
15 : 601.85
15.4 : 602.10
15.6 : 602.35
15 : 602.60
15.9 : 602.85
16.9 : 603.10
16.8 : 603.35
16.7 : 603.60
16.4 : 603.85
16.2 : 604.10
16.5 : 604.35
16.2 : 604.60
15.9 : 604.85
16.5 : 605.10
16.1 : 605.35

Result 0.93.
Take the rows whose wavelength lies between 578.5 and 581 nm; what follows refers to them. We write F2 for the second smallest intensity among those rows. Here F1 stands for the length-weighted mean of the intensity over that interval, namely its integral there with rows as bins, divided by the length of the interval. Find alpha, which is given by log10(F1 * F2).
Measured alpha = 2.35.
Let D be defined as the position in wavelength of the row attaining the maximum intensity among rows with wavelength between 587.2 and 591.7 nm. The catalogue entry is 587.60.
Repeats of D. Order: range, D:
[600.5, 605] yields 603.10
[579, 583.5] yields 580.60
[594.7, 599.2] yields 598.10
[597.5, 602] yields 599.85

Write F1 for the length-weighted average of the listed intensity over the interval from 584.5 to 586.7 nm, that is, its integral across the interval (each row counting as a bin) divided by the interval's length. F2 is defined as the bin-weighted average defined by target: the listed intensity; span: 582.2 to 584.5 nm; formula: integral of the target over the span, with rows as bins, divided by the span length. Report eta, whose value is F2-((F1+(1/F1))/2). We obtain 8.5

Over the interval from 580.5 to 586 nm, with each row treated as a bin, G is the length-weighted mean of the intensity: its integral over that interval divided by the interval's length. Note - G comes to 15.7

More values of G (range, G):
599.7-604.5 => 15.8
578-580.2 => 15.2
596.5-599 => 15.0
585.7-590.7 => 11.5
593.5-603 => 15.0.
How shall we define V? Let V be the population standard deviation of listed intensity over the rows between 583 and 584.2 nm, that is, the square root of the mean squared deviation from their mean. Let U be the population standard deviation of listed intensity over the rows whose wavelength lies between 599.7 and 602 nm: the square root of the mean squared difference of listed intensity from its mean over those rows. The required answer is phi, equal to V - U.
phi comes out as -0.1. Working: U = 0.62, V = 0.52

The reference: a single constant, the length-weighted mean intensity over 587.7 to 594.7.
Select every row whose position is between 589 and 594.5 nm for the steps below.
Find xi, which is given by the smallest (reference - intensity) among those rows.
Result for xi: -3.94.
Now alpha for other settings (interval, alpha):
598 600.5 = 2.35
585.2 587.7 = 2.27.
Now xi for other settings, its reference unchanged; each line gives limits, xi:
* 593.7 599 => -3.94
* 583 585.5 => -4.64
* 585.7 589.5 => -3.44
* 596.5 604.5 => -4.84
